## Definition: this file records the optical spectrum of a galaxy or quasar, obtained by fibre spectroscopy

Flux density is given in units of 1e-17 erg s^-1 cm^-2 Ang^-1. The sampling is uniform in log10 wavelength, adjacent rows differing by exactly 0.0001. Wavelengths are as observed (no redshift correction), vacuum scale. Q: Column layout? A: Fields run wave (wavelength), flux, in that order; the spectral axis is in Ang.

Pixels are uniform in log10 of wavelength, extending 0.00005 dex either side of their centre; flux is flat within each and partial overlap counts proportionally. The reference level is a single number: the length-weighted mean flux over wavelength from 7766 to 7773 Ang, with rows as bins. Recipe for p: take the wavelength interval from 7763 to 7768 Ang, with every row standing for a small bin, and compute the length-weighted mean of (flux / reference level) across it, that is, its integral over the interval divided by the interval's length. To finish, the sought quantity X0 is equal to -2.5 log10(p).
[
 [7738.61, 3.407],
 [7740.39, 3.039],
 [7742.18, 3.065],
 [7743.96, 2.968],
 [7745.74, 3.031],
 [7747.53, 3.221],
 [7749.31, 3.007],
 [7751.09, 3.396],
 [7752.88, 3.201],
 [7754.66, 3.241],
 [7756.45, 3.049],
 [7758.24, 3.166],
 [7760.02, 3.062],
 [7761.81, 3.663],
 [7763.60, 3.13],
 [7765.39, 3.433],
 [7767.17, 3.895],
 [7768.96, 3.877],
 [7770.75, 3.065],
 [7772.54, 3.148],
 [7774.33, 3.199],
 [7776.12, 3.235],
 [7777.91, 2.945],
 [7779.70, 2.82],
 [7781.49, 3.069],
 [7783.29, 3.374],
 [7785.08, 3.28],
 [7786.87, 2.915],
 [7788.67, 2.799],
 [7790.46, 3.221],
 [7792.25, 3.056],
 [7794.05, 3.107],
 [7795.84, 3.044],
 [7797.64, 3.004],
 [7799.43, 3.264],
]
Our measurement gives 0.004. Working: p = 0.997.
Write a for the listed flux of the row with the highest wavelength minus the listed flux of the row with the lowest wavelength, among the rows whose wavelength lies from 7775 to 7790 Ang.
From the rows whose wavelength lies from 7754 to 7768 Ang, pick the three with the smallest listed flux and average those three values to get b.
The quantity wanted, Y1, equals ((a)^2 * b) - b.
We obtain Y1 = -2.5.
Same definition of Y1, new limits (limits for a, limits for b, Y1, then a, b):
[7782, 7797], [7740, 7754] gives -2.7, -0.3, 3.00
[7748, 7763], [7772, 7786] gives -1.7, 0.7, 2.94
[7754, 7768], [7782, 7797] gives -1.7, 0.7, 2.92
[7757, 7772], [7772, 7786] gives -2.9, -0.1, 2.94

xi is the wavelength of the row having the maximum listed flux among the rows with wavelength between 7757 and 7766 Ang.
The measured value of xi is 7761.81 Ang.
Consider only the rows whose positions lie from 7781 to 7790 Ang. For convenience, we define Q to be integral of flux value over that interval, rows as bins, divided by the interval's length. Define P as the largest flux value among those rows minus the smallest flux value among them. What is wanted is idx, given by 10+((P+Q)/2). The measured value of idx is 11.83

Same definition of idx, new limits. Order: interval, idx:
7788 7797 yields 11.74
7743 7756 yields 11.79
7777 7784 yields 11.80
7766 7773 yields 12.17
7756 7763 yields 11.93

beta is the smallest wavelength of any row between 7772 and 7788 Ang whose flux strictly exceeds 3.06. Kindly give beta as 7772.54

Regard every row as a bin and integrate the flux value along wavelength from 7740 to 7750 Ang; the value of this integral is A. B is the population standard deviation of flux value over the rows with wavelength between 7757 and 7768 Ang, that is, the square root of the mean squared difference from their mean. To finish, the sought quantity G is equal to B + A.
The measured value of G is 30.9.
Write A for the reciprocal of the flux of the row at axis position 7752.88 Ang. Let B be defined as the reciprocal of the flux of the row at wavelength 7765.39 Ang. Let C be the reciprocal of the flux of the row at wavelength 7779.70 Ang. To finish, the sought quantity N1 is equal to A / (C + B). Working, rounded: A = 0.312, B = 0.291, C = 0.35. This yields 0.48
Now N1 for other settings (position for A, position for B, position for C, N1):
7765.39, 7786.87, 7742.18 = 0.44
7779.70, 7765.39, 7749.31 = 0.57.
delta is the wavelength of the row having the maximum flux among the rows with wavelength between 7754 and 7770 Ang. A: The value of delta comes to 7767.17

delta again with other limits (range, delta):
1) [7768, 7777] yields 7768.96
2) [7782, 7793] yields 7783.29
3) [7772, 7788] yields 7783.29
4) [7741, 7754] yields 7751.09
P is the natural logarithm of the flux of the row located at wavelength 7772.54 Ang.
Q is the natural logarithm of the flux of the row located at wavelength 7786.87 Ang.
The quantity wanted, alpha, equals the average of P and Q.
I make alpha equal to 1.11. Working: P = 1.15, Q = 1.07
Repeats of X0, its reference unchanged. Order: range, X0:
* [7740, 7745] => 0.165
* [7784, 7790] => 0.163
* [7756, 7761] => 0.135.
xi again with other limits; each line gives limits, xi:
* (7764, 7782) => 7767.17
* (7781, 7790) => 7783.29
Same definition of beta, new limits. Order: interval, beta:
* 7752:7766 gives 7752.88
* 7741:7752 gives 7742.18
